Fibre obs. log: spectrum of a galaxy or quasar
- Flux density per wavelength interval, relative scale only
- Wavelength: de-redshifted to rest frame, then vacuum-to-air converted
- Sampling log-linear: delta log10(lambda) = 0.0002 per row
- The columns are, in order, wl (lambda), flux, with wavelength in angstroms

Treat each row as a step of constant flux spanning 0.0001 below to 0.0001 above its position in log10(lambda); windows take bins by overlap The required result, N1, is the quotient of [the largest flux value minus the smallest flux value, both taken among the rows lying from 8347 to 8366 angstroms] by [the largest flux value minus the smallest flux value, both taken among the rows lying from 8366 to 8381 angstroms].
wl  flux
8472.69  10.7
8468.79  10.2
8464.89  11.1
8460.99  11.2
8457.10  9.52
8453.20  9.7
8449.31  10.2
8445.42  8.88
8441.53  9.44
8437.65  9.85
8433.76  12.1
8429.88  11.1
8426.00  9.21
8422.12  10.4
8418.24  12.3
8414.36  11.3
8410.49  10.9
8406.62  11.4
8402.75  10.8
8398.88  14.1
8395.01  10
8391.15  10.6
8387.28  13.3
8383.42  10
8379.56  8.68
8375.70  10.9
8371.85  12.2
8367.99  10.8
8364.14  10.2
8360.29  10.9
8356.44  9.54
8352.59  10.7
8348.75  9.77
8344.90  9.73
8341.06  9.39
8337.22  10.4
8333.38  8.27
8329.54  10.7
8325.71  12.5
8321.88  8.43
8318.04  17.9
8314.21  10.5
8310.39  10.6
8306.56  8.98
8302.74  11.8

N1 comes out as 0.4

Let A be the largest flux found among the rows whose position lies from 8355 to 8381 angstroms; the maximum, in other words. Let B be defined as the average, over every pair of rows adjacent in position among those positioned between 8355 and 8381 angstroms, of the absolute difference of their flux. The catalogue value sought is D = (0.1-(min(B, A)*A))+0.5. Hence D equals -15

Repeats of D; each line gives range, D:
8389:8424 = -21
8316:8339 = -71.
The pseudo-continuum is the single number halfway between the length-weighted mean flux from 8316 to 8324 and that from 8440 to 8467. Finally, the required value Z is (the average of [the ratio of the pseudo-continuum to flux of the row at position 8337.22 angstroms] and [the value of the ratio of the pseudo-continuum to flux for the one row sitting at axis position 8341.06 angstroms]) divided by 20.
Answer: 0.0585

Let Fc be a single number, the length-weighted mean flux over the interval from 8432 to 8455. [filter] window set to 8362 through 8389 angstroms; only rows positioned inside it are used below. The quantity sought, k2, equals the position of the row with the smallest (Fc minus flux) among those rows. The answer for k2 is 8387.28 angstroms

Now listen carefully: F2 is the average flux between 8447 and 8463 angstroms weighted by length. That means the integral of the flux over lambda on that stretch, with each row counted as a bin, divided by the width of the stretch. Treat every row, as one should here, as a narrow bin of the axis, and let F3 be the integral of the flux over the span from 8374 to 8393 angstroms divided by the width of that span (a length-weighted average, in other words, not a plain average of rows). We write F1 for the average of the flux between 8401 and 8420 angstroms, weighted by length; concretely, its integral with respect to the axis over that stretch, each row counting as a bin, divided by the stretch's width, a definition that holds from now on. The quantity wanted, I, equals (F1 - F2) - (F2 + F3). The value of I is -19.6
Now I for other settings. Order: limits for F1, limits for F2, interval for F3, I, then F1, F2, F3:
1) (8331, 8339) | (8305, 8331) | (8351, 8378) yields -24.2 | 9.4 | 11.4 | 10.7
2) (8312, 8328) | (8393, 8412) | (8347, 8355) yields -20.8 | 12.3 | 11.5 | 10.2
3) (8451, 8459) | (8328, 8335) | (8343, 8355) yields -19.4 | 9.6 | 9.5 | 10.0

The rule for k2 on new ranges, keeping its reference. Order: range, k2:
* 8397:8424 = 8398.88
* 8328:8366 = 8360.29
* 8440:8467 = 8460.99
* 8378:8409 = 8398.88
